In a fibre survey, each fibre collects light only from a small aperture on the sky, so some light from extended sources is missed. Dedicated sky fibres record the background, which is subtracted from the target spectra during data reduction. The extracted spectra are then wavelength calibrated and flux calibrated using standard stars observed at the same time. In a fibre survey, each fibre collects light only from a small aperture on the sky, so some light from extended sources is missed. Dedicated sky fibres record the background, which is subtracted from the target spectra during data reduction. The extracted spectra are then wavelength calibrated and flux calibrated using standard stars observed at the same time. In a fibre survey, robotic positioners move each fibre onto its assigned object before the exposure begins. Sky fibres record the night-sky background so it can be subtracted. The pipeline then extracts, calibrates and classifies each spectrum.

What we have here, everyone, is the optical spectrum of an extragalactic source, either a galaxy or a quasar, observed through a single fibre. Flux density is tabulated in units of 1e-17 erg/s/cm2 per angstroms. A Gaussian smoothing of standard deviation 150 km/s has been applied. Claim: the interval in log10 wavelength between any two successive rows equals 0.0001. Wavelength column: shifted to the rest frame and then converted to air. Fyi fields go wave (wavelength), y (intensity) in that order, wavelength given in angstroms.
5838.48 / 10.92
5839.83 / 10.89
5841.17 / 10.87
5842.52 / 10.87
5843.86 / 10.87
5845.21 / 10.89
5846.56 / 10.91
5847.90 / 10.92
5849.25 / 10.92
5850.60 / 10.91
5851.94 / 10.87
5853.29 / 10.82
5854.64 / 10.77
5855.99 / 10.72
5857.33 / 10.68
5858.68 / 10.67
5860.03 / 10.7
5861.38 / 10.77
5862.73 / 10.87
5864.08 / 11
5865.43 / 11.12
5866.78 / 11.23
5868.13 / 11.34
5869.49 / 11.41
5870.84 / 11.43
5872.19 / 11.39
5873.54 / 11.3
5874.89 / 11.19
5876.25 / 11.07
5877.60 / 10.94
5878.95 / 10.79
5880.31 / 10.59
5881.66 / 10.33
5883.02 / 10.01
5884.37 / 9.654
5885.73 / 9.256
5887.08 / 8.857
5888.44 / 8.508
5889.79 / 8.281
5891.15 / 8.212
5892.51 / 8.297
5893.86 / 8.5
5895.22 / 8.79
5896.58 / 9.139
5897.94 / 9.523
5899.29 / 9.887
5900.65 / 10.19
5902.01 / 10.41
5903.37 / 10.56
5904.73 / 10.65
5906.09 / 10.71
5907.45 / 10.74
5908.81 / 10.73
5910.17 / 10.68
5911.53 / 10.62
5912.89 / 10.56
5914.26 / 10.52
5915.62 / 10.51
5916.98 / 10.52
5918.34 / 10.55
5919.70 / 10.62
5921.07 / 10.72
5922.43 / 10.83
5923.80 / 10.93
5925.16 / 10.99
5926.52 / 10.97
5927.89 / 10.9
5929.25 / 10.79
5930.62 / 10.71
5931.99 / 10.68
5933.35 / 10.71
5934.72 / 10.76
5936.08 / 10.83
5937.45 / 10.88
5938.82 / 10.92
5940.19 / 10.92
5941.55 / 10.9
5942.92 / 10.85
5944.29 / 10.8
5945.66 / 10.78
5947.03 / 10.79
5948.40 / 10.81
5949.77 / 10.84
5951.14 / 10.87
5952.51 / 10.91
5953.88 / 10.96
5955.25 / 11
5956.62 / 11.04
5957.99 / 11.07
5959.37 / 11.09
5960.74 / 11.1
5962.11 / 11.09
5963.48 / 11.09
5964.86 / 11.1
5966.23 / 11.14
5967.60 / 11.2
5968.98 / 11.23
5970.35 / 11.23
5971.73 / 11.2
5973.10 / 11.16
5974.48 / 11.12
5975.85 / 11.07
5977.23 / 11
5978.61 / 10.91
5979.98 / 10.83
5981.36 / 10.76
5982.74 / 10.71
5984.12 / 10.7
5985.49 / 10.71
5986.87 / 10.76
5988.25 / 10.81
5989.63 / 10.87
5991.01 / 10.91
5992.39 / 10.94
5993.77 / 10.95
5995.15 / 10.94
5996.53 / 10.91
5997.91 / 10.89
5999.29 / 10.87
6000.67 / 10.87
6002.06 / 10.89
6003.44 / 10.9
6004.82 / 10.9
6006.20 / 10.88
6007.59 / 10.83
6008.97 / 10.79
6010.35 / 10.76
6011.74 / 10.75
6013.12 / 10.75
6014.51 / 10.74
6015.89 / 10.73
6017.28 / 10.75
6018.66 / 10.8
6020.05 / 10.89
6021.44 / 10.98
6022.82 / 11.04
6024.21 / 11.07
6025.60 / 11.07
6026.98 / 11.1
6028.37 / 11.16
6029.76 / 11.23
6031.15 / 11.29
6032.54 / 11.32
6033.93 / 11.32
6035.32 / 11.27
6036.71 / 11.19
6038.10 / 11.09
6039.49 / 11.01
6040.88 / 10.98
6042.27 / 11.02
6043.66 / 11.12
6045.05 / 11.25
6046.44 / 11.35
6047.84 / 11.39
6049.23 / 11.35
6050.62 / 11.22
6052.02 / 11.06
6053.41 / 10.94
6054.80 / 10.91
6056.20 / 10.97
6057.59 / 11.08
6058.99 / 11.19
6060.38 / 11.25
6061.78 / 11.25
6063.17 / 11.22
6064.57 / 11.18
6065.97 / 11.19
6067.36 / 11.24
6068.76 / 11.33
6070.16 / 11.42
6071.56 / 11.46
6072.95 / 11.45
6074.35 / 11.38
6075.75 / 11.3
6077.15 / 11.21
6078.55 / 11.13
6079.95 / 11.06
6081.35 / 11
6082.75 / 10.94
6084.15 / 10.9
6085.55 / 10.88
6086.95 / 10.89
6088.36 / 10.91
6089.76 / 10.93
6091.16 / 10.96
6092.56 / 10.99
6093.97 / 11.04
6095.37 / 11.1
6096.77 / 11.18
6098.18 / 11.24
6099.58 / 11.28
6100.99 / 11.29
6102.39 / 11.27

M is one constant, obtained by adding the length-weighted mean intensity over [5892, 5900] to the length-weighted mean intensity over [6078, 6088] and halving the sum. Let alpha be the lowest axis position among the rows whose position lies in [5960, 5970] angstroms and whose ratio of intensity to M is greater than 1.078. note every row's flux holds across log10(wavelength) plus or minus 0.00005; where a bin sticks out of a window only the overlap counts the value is 5960.74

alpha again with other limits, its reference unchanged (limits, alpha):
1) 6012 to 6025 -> 6018.66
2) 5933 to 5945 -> 5936.08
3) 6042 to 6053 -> 6042.27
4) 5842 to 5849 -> 5842.52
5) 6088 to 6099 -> 6088.36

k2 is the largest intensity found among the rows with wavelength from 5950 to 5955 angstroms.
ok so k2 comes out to 10.96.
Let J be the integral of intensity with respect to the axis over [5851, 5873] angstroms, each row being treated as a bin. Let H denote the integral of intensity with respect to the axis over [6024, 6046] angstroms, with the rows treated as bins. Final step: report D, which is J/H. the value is 0.98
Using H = 246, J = 242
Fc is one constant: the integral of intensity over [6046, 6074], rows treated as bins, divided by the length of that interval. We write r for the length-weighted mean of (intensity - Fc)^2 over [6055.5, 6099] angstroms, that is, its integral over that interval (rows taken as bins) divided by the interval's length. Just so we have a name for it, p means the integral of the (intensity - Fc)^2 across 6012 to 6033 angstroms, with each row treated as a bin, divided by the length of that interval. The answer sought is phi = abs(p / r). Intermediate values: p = 0.096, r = 0.0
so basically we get 2.6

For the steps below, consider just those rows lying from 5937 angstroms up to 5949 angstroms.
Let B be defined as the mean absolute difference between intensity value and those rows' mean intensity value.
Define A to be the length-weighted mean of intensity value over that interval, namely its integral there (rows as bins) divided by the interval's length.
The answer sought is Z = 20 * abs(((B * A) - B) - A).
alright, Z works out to 207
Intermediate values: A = 10.8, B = 0.05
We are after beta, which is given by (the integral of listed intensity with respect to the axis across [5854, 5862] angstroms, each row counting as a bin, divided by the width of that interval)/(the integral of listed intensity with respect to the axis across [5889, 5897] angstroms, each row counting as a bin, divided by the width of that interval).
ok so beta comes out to 1.259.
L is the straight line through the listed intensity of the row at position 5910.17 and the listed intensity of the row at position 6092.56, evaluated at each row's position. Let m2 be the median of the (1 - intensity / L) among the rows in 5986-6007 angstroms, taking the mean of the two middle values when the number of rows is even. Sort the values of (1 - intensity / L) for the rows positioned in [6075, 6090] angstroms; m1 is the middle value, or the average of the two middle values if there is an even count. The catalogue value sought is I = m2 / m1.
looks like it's -1.8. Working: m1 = 0.00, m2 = -0.005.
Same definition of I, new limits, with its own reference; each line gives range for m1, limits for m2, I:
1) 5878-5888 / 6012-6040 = -0.3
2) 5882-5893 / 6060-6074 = -0.2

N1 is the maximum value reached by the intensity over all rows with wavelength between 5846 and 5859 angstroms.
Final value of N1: 10.92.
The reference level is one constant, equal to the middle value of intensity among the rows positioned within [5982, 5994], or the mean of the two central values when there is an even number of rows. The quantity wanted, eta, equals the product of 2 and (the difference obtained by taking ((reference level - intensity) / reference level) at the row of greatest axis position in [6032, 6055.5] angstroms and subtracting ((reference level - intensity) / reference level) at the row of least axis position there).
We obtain 0.08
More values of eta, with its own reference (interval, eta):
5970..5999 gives 0.06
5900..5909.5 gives -0.10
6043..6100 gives -0.03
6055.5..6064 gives -0.05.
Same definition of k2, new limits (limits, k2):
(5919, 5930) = 10.99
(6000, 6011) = 10.9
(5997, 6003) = 10.89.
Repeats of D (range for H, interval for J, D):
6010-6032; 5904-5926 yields 0.98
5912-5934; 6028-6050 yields 1.05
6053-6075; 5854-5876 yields 0.98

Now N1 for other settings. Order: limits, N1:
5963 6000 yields 11.23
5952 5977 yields 11.23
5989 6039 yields 11.32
